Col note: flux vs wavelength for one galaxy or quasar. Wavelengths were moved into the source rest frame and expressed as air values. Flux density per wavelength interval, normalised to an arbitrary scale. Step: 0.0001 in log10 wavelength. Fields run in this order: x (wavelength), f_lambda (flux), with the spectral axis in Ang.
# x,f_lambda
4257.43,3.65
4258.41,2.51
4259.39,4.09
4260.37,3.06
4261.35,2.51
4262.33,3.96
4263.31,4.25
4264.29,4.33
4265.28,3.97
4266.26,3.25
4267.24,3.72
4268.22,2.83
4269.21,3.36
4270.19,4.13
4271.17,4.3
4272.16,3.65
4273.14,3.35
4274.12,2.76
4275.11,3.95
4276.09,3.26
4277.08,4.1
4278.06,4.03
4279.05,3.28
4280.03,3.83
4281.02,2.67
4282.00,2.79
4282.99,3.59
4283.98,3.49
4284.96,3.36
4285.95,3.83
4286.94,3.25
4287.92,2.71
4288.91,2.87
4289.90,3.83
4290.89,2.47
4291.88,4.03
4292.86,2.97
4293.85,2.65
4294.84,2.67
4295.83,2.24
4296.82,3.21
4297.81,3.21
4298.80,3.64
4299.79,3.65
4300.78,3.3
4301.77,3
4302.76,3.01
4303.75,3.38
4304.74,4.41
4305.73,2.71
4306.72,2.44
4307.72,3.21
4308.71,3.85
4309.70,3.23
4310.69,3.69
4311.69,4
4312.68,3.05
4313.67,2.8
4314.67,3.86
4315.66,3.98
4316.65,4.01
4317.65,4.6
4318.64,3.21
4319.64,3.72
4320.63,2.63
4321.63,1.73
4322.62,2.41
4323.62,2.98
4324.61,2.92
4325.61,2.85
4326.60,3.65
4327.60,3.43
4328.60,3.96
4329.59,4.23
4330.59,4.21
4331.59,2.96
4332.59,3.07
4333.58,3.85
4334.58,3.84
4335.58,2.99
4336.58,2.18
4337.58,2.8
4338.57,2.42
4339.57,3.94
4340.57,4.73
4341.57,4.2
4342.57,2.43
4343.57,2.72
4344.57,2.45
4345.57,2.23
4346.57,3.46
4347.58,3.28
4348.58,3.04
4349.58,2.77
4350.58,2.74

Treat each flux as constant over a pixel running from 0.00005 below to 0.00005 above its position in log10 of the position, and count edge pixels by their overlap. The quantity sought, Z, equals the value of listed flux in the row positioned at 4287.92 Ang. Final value 2.71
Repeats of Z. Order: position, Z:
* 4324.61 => 2.92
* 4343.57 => 2.72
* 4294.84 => 2.67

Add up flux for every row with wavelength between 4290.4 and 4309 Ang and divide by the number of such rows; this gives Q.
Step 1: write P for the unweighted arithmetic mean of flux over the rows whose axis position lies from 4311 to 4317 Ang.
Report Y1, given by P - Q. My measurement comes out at 0.46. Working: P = 3.62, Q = 3.16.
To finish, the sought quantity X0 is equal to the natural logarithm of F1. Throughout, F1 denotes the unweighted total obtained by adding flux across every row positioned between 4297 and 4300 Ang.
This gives 2.35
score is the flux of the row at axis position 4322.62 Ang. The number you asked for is 2.41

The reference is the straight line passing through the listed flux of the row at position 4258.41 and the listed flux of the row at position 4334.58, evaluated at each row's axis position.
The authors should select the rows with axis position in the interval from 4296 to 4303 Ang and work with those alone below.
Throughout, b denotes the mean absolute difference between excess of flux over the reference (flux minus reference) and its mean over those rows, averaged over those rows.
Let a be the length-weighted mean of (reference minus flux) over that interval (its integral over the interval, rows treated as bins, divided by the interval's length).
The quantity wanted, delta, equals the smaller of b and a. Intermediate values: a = 0.0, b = 0.21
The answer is 0.0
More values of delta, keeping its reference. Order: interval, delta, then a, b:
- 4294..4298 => 0.4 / 0.4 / 0.36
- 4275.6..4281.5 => -0.7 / -0.7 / 0.46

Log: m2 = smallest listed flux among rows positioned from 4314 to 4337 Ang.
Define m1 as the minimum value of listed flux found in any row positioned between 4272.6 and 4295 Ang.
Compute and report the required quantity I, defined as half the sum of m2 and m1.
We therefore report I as 2.10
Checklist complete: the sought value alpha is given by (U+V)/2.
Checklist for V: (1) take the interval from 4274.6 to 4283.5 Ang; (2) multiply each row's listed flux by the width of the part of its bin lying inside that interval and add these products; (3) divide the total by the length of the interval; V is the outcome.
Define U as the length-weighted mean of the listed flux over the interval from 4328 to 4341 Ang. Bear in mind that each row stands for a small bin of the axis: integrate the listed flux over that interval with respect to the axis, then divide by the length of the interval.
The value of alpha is 3.48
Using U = 3.47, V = 3.50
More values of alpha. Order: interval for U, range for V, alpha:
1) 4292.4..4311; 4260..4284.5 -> 3.36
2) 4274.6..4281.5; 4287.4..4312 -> 3.40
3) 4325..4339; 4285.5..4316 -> 3.29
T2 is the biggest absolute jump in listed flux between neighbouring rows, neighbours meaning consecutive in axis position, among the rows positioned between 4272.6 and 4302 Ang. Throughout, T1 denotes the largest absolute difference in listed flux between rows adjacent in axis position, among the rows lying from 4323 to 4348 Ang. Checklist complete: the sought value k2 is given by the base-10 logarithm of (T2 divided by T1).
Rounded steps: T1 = 1.77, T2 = 1.56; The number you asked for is -0.05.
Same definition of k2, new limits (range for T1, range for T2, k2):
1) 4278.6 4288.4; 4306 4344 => 0.18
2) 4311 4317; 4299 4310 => 0.21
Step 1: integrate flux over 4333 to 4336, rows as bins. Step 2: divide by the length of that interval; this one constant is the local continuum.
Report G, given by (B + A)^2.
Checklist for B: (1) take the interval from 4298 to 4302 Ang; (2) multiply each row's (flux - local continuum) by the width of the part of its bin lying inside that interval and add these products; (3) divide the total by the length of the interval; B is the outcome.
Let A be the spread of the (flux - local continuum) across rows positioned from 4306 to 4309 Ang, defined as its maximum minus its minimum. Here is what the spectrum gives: 1.6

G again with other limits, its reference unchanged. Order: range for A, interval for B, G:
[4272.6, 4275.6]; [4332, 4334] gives 1.1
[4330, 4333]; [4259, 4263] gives 1.2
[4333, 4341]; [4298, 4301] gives 6.3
